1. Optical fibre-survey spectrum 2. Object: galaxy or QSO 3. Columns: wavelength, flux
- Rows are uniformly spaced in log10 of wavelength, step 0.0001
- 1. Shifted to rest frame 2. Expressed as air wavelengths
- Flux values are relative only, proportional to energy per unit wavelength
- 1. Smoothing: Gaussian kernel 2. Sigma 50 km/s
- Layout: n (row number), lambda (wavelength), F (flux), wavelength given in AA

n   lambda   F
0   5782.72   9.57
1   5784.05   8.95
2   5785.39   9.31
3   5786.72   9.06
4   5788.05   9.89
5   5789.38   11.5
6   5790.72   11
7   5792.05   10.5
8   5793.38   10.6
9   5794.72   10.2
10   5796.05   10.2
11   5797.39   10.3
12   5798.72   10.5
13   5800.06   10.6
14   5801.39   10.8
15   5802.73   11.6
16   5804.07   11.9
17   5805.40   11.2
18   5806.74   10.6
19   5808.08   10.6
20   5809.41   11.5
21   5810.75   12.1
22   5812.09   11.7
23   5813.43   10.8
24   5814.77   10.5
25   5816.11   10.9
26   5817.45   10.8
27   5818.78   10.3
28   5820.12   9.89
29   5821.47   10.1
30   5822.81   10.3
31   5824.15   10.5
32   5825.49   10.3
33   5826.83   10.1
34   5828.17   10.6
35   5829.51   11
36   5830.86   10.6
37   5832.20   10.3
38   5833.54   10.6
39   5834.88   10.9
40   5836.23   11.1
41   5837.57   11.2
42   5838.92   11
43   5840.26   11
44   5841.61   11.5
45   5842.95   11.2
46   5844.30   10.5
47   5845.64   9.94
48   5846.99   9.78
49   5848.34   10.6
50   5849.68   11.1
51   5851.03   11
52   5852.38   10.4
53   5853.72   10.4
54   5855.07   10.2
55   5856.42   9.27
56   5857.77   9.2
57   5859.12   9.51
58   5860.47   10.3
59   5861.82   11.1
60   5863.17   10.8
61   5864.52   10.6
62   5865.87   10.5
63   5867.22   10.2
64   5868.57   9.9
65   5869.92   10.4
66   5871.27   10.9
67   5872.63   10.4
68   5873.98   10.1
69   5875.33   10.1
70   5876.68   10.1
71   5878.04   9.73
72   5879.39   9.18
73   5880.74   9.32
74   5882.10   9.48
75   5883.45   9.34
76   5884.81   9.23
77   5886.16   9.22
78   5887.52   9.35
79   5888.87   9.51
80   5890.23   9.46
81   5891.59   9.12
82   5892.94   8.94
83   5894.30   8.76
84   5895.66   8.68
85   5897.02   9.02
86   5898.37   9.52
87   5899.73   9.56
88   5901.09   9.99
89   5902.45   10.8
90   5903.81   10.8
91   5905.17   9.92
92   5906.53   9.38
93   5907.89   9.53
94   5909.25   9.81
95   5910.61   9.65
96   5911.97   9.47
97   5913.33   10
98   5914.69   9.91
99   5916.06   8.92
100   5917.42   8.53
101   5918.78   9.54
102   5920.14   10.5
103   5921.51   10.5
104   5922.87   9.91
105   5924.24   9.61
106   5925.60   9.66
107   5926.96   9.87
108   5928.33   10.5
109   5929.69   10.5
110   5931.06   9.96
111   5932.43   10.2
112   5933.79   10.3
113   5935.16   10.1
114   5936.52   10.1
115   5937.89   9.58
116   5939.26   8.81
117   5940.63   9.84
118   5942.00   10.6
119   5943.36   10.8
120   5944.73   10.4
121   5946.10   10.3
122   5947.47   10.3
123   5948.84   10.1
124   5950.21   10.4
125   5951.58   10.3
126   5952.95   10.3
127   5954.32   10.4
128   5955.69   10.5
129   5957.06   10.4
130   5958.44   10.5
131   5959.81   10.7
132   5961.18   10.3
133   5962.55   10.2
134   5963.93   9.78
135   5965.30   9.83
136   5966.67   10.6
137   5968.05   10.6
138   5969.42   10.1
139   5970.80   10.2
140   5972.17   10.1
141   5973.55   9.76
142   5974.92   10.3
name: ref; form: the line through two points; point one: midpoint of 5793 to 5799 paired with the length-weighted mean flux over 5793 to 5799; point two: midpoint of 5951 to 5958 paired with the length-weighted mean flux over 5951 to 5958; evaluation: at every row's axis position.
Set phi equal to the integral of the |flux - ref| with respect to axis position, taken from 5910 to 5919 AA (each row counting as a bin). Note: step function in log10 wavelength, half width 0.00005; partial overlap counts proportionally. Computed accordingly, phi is 8.5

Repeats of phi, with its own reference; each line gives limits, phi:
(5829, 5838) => 4.2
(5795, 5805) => 5.5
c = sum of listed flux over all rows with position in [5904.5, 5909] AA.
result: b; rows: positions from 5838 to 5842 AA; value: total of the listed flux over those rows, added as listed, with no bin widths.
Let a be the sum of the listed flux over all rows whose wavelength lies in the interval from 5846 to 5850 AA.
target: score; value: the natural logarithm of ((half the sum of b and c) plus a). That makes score 4.14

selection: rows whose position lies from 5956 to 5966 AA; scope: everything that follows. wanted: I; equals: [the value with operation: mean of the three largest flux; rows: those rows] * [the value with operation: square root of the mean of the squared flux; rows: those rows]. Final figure 108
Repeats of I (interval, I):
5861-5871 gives 114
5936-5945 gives 106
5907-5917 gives 95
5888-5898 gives 85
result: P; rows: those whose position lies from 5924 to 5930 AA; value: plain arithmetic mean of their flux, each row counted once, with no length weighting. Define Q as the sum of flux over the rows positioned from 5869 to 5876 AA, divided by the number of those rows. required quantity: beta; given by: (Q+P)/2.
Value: 10.2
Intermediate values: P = 10.0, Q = 10.4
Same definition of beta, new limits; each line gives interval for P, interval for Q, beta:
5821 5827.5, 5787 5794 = 10.5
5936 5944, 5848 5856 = 10.3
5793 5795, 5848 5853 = 10.6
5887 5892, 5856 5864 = 9.7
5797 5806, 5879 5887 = 10.1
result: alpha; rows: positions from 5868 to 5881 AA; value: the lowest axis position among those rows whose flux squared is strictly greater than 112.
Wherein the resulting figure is 5871.27 AA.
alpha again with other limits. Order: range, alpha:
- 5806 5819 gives 5806.74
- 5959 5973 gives 5959.81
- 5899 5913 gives 5902.45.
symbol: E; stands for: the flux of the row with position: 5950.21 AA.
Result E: 10.4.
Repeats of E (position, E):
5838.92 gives 11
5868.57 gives 9.9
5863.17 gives 10.8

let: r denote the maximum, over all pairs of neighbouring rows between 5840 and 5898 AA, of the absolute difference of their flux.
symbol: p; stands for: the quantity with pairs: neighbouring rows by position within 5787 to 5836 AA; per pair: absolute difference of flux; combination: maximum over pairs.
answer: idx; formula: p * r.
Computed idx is 1.5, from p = 1.61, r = 0.93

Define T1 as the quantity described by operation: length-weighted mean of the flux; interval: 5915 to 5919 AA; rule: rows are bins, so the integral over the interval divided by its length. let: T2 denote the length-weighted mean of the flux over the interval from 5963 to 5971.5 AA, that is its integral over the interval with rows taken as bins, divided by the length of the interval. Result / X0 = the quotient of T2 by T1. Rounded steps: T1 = 9.0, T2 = 10.18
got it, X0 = 1.13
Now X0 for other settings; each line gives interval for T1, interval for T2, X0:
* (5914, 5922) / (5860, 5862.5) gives 1.11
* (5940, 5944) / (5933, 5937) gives 0.98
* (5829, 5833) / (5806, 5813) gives 1.06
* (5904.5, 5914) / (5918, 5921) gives 1.03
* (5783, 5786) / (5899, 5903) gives 1.10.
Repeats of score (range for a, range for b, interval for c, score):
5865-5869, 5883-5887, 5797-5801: 4.10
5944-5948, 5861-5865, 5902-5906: 4.14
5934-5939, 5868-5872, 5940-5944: 4.11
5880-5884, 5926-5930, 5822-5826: 4.08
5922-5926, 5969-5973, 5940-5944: 4.09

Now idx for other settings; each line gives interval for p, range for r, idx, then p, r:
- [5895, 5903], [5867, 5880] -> 0.4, 0.81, 0.55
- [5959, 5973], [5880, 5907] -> 0.7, 0.77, 0.88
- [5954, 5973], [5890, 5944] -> 0.8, 0.77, 1.03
